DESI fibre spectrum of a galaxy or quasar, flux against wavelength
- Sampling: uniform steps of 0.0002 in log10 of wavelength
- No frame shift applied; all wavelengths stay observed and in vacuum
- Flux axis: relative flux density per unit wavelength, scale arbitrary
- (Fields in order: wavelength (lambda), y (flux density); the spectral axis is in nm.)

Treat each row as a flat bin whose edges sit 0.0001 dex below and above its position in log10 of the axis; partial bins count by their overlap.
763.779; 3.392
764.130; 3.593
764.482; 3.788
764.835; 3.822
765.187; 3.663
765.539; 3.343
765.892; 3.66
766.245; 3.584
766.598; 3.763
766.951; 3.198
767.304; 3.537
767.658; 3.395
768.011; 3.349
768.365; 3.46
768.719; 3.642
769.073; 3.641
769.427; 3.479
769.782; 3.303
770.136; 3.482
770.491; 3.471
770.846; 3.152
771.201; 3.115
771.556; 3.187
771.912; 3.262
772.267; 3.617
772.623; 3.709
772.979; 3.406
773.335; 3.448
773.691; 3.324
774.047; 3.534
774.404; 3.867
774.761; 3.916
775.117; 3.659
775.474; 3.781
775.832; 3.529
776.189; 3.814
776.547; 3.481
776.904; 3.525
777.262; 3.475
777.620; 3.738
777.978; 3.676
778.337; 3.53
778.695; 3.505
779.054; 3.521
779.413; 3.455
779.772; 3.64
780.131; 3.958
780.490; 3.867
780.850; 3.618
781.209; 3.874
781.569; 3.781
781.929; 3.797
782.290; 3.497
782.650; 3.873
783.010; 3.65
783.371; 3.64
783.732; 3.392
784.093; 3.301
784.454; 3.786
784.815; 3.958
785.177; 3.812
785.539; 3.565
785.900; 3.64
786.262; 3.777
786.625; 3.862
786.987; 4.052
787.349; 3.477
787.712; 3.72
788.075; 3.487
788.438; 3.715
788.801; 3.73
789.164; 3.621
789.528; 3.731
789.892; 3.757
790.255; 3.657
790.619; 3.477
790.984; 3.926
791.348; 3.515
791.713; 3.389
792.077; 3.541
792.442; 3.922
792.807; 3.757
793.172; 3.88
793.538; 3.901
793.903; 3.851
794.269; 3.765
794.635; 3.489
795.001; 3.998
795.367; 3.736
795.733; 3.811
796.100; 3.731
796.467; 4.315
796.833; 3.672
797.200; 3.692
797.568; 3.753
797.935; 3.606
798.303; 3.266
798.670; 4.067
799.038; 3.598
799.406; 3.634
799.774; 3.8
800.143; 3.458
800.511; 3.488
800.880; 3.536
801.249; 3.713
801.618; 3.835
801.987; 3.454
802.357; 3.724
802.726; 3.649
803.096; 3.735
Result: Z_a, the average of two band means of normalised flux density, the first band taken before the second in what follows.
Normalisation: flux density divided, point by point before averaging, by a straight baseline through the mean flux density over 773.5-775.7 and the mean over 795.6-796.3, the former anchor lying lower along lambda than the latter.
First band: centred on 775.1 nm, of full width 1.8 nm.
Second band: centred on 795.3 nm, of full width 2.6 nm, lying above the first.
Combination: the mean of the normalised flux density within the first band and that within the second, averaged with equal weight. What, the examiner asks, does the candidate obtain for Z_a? 1.02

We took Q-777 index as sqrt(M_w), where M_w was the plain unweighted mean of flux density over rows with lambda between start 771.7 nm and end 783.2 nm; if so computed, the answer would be 1.91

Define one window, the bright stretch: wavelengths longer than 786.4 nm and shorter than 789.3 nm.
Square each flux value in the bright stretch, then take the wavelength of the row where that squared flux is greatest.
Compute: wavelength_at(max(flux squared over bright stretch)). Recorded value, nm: 786.987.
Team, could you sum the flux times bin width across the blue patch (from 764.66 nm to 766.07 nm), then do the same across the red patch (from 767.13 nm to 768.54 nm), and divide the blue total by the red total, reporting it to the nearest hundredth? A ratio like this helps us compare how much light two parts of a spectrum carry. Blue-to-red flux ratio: 1.05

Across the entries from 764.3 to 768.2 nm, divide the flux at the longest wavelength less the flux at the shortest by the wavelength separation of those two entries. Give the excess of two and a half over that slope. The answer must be 2.62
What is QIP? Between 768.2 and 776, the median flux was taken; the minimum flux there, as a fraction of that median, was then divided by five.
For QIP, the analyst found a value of 0.179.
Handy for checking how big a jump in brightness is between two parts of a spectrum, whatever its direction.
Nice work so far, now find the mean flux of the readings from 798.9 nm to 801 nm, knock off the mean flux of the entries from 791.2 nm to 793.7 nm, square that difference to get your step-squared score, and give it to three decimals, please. 0.013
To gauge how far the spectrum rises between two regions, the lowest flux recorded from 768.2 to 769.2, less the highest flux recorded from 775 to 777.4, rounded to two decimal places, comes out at -0.35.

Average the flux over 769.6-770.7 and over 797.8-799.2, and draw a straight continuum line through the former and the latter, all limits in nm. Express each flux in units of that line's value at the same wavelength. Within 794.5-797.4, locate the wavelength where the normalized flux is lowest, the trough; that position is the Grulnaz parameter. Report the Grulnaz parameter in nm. 794.635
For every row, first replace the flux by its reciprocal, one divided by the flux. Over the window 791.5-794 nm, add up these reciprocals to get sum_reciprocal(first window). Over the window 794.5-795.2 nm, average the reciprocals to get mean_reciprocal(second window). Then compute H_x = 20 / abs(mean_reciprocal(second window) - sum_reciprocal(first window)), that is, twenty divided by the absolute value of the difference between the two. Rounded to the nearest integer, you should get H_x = 12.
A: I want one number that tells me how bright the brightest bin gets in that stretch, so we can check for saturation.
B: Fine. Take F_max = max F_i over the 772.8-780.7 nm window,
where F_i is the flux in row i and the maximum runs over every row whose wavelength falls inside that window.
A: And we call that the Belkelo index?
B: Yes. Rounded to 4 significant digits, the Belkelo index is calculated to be 3.958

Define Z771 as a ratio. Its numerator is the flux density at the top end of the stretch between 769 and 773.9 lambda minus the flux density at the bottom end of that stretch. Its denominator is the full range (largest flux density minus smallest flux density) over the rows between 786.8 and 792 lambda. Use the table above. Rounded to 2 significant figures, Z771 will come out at -0.48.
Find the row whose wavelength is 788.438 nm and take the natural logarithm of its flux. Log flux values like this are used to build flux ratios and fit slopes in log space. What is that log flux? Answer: 1.31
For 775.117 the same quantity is 1.30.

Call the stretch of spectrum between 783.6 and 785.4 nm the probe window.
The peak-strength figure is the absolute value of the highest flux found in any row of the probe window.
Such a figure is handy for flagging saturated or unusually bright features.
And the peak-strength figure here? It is 3.96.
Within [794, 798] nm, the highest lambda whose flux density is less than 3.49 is 794.635 nm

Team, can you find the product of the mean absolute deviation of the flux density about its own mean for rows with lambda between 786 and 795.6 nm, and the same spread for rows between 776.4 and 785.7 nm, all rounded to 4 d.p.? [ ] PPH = 0.0214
